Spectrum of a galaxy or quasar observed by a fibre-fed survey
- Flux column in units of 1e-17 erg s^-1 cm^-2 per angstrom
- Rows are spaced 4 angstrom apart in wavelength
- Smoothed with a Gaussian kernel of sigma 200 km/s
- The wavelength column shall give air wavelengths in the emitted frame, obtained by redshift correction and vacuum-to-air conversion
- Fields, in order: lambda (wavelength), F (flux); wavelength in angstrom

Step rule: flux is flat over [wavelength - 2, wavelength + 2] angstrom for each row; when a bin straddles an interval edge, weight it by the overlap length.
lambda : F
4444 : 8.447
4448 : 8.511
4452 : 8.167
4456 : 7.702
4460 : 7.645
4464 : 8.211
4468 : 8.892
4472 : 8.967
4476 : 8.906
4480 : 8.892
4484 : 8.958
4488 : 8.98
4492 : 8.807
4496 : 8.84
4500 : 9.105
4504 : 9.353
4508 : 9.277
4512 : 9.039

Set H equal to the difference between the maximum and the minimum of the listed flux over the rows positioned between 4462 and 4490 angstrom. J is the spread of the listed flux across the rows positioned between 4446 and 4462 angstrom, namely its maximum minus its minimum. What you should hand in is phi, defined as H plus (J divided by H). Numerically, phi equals 1.90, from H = 0.77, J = 0.9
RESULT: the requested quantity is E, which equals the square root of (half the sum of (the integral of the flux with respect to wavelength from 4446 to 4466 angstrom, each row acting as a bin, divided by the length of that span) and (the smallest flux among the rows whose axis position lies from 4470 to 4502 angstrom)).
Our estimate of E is 2.90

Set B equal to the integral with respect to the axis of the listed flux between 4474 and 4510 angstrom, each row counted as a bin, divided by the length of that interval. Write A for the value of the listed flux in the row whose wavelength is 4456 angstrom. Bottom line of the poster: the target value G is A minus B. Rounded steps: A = 7.702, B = 9.0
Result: -1.3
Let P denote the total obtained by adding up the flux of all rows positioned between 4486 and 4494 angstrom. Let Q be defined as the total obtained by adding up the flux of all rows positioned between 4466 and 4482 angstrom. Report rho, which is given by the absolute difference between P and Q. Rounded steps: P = 18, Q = 36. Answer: 18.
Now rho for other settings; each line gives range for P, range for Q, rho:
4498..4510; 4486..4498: 1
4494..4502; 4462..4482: 26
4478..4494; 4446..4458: 11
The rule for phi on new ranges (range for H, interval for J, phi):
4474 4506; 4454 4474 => 2.97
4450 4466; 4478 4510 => 1.53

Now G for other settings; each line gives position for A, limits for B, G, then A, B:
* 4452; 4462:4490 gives -0.7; 8.167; 8.8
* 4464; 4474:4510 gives -0.8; 8.211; 9.0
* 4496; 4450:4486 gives 0.4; 8.84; 8.5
